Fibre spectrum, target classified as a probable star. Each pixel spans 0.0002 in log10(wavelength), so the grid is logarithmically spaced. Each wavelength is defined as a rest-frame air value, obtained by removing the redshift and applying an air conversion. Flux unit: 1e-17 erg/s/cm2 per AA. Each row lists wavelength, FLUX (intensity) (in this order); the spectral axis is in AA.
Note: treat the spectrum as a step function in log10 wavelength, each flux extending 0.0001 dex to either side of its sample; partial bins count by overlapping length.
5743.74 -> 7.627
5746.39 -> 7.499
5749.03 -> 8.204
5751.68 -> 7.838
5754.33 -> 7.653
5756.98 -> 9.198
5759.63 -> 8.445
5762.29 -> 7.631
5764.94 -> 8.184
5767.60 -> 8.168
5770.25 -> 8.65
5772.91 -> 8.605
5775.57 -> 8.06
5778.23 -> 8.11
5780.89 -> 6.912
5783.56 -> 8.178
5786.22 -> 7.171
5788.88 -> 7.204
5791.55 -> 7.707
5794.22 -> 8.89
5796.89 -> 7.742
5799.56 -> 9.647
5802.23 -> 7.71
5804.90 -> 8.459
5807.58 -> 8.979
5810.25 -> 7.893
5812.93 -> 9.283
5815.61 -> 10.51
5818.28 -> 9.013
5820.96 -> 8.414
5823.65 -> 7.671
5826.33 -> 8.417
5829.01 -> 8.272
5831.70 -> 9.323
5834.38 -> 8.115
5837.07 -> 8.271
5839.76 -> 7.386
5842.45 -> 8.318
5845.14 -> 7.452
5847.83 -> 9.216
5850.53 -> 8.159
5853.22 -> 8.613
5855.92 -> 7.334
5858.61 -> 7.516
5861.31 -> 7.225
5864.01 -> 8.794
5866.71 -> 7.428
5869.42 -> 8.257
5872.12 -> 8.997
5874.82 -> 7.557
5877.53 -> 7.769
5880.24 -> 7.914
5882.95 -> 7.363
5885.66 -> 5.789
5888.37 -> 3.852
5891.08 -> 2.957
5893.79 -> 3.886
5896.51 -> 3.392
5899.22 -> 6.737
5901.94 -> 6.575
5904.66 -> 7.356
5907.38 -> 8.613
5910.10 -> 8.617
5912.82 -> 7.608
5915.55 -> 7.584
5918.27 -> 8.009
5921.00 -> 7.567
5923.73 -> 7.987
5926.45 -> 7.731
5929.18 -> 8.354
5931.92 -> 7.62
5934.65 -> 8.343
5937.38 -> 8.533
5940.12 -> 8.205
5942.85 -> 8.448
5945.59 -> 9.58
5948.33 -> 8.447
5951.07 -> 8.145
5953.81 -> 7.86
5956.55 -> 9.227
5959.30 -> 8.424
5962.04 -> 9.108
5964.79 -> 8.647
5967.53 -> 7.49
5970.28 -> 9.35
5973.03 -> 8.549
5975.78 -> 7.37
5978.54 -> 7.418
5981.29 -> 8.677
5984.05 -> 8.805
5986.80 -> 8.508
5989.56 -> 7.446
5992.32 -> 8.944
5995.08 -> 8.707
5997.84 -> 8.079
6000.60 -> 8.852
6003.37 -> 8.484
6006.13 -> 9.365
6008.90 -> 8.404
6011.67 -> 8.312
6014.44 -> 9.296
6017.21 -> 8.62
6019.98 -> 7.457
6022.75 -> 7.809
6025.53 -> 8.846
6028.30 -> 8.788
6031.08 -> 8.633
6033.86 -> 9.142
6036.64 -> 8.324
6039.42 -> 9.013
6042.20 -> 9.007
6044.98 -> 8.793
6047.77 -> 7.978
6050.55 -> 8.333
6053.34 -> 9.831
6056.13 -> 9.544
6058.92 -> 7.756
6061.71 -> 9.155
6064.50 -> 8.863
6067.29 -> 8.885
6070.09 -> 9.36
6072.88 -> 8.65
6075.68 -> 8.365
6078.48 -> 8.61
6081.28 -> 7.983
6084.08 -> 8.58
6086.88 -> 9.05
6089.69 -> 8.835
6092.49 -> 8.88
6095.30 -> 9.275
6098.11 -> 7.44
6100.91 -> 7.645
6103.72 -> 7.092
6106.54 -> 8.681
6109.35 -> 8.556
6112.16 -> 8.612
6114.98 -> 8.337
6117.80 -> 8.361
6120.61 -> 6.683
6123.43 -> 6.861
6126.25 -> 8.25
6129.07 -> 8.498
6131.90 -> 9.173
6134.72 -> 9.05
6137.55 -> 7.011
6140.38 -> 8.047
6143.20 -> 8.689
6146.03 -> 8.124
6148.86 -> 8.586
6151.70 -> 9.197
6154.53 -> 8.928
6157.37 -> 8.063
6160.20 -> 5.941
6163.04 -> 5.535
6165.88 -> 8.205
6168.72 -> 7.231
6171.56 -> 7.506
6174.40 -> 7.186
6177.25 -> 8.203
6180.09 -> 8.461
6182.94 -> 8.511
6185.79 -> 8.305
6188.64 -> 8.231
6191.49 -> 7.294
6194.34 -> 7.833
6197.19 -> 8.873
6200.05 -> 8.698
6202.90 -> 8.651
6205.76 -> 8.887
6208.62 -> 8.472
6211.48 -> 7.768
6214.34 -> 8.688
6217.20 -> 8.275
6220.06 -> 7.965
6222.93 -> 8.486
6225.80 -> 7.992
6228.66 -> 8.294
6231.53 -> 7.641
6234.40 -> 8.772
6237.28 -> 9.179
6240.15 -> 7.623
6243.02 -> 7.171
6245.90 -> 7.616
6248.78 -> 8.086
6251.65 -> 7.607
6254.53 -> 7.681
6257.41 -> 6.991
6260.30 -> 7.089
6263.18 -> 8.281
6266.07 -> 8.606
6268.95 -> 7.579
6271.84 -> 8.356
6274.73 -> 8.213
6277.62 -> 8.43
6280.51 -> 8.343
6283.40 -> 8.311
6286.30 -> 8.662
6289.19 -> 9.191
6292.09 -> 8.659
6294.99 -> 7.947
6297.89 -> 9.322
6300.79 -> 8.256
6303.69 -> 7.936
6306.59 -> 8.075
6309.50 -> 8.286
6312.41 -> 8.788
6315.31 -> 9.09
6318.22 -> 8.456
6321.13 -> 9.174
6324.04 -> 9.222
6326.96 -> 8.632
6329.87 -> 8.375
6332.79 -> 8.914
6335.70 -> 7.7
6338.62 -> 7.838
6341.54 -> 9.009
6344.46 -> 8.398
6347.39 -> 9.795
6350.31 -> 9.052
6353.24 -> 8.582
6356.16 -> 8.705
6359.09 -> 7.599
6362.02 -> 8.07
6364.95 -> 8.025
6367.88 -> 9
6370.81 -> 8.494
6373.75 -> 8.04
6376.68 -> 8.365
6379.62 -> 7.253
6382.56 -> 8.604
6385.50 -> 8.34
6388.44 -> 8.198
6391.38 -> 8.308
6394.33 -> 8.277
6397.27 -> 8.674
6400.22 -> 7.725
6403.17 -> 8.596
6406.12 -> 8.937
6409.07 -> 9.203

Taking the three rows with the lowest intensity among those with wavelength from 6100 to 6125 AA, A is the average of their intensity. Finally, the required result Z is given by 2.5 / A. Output 0.363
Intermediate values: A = 6.9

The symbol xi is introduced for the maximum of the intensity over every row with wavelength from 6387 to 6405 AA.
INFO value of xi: 8.674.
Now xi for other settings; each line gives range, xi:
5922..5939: 8.533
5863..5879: 8.997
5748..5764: 9.198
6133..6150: 9.05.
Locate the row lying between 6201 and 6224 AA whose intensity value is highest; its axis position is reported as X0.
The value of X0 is 6205.76 AA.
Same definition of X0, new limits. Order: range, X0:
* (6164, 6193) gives 6182.94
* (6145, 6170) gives 6151.70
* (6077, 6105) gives 6095.30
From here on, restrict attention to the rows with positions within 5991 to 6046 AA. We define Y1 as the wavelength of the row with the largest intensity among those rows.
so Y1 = 6006.13 AA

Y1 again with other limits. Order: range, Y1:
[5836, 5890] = 5847.83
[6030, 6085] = 6053.34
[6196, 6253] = 6237.28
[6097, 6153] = 6151.70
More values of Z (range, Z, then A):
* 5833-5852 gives 0.327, 7.7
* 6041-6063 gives 0.312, 8.0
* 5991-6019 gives 0.302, 8.3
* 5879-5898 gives 0.735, 3.4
